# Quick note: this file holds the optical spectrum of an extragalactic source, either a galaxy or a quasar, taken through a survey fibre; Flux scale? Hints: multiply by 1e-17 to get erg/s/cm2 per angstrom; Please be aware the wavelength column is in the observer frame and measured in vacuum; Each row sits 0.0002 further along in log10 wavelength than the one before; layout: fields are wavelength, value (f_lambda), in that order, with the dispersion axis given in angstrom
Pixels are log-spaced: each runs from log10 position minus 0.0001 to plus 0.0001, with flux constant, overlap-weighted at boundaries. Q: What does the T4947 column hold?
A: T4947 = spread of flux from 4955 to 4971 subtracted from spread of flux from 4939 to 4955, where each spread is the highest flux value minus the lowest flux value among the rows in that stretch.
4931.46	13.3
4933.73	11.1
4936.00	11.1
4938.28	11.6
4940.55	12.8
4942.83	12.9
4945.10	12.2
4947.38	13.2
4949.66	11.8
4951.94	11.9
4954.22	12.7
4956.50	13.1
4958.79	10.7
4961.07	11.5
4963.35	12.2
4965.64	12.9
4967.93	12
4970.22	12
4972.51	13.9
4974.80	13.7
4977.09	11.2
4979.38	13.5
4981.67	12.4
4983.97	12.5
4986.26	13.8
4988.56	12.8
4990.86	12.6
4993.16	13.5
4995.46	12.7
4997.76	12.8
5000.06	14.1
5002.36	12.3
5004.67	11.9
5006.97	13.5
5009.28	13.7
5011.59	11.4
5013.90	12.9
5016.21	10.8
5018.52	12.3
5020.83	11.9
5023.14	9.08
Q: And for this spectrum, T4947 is -1.0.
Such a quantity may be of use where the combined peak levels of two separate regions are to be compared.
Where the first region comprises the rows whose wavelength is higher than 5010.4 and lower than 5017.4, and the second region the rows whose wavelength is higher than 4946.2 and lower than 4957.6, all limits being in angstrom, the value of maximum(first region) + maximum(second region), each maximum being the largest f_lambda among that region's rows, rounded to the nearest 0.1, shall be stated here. 26.1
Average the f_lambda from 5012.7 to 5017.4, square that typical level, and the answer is 140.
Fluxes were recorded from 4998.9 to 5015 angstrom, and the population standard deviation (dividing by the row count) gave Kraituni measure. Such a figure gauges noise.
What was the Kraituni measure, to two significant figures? 0.93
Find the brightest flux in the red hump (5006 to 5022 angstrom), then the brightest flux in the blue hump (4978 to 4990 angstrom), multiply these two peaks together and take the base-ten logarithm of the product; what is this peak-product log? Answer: 2.28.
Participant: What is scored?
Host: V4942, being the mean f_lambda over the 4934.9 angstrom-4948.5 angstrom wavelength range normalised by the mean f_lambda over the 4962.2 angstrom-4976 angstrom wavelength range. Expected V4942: 0.96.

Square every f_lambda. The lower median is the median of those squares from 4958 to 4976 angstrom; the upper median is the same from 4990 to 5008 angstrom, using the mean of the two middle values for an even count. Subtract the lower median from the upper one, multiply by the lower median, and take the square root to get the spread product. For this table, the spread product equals 49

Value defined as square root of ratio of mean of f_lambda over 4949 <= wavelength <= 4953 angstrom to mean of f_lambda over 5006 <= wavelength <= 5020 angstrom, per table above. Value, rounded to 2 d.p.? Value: 0.98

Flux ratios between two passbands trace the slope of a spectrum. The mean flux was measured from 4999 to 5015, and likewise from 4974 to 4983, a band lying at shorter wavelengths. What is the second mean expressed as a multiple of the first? 0.99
